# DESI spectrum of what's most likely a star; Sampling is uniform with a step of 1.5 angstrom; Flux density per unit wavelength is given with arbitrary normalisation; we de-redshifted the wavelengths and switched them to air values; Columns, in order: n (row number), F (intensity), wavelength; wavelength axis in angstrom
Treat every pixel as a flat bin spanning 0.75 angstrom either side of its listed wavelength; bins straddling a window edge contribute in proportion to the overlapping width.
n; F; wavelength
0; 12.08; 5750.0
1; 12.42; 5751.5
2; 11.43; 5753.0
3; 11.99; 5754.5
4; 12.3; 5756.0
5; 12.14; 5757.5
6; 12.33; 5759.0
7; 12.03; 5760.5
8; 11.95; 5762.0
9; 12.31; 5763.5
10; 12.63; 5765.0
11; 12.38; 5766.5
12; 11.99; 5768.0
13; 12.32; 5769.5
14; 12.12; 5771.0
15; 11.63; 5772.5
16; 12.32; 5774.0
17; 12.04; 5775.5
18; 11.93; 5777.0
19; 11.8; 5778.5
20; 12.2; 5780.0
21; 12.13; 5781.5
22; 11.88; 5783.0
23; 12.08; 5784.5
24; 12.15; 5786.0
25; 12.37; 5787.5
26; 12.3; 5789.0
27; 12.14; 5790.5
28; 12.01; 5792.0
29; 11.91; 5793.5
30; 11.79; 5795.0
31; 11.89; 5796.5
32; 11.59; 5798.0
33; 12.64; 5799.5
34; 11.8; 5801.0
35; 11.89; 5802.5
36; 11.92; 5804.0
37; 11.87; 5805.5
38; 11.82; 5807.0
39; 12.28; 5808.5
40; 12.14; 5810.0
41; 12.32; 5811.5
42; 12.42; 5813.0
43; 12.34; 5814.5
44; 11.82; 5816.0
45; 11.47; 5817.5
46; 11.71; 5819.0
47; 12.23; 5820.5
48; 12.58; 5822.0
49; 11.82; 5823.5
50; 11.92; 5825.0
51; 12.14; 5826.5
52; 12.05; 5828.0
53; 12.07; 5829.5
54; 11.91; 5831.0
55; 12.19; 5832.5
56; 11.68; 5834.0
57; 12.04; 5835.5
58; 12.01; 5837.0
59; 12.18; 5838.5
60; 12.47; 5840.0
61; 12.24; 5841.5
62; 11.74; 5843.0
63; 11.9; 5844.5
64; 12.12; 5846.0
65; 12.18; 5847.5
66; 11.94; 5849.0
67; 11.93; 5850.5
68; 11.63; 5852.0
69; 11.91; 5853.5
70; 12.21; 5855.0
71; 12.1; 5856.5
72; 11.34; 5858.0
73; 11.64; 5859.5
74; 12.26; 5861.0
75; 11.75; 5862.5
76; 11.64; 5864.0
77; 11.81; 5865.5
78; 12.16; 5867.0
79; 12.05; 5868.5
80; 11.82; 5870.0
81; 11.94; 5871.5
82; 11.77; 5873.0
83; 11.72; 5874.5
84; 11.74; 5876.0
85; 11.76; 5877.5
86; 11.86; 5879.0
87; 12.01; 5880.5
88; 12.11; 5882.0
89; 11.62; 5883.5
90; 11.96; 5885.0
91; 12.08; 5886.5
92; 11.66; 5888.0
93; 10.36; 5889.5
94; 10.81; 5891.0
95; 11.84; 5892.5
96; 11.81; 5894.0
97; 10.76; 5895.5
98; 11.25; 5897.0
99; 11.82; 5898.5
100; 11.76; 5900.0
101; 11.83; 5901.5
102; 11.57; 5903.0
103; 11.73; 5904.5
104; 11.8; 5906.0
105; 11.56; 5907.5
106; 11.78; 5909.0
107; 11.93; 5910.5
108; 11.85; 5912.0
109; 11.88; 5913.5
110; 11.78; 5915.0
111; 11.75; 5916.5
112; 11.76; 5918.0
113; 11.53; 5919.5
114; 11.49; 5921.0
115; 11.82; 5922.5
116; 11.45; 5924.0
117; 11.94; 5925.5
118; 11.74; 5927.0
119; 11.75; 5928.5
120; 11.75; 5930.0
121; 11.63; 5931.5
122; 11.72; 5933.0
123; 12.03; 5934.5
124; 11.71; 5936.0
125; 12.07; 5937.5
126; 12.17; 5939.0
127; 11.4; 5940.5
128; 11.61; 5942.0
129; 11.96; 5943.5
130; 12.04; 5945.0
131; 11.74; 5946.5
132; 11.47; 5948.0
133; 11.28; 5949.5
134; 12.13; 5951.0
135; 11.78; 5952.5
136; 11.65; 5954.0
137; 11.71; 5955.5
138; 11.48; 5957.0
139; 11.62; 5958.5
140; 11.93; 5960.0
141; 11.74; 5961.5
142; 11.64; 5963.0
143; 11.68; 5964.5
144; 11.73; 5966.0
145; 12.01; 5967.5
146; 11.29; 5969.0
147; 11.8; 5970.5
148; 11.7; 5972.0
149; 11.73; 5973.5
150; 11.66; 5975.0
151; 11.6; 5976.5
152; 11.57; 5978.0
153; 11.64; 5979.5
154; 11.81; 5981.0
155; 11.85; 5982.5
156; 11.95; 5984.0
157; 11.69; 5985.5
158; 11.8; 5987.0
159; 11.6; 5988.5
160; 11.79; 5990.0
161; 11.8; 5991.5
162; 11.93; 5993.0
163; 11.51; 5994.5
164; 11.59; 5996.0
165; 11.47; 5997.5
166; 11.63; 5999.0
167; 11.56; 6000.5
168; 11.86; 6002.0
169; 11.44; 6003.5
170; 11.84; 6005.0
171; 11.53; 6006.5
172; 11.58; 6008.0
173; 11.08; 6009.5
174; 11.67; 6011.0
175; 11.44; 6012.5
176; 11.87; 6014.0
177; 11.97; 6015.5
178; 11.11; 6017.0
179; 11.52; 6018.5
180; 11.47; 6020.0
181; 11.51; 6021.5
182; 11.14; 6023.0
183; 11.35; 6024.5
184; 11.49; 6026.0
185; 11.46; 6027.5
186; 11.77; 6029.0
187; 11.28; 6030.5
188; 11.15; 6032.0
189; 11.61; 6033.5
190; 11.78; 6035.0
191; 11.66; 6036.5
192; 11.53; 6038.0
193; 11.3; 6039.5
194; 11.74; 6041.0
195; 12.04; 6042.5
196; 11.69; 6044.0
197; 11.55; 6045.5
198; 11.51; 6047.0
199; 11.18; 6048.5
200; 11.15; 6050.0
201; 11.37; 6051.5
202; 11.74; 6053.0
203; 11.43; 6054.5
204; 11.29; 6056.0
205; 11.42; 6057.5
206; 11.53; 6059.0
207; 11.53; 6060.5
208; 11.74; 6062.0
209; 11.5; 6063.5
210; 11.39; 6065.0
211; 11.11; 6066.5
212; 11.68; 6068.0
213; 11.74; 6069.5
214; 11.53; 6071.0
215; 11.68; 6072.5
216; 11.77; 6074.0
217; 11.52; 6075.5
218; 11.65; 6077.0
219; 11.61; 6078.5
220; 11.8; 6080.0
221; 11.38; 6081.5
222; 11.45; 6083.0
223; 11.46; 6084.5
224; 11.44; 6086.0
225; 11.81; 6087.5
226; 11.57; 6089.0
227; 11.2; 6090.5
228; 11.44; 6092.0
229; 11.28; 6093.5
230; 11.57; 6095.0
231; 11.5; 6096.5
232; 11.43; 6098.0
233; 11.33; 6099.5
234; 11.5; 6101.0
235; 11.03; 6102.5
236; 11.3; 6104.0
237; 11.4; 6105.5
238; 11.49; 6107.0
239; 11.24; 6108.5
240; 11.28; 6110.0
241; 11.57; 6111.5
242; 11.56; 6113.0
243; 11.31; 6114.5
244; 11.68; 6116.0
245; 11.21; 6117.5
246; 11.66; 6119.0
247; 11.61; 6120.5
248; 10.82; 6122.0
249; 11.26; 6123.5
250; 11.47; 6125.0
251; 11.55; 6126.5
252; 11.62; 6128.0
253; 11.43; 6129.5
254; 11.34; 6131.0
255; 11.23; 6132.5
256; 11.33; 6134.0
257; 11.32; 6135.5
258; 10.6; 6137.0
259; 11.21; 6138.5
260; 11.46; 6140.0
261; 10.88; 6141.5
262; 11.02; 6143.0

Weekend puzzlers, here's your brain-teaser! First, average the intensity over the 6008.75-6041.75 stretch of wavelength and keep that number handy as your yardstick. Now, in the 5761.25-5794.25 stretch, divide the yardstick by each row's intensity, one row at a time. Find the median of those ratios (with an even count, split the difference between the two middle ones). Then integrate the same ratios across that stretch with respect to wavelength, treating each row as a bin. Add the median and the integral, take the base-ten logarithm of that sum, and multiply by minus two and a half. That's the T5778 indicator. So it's -3.77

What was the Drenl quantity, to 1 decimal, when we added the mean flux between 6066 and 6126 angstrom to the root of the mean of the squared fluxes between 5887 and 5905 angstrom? 22.9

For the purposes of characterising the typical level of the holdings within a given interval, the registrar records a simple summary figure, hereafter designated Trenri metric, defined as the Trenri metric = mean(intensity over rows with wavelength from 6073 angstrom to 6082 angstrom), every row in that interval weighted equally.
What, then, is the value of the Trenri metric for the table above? 11.6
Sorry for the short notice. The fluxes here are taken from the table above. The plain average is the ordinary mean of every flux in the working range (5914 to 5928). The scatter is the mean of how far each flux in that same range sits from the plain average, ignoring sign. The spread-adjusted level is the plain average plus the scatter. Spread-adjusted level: 11.8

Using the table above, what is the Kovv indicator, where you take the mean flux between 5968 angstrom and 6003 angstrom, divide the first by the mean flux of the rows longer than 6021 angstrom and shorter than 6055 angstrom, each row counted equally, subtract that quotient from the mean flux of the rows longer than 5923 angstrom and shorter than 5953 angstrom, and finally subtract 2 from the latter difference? 8.75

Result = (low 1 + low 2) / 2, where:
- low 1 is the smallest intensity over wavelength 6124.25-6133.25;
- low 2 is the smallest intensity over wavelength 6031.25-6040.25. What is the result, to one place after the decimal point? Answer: 11.2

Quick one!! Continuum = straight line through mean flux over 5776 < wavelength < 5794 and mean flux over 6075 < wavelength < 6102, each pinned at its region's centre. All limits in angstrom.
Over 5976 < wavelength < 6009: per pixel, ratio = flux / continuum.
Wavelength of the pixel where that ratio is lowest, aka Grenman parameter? 6003.5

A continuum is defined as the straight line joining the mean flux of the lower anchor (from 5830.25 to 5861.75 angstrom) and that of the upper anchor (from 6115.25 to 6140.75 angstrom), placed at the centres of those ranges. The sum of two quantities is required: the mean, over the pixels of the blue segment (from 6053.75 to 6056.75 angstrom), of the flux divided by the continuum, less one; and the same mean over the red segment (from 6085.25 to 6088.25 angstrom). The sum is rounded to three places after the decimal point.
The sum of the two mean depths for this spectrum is 0.004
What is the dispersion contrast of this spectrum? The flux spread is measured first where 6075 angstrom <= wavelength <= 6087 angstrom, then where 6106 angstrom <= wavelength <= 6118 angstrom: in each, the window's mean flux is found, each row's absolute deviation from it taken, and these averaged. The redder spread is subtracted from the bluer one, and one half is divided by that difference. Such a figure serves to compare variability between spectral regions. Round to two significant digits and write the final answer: -11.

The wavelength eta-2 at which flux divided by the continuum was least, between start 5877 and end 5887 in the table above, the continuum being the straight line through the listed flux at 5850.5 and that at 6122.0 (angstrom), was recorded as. 5883.5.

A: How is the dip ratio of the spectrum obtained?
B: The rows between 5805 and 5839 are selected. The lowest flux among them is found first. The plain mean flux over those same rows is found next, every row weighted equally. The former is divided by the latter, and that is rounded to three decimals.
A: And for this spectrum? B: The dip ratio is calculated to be 0.952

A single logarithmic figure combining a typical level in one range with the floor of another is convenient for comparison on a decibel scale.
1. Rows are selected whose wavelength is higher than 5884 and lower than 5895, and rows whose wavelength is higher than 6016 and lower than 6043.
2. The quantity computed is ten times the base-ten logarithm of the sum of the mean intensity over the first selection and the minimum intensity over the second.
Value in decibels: 13.5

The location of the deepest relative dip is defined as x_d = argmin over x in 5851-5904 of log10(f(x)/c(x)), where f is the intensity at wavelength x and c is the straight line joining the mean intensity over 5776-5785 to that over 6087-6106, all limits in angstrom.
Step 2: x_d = 5889.5 angstrom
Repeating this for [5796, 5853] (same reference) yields 5817.5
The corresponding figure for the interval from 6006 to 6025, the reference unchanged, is 6009.5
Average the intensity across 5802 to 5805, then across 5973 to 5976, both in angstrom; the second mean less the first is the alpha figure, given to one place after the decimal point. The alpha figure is -0.2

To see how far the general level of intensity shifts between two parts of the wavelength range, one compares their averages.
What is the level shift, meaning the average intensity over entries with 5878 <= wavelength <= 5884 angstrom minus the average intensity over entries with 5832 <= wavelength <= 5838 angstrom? -0.1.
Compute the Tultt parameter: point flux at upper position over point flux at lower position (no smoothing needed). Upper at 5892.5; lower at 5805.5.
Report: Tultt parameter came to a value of 0.997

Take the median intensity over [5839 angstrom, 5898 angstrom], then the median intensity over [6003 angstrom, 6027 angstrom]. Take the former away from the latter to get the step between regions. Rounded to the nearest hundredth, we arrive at -0.34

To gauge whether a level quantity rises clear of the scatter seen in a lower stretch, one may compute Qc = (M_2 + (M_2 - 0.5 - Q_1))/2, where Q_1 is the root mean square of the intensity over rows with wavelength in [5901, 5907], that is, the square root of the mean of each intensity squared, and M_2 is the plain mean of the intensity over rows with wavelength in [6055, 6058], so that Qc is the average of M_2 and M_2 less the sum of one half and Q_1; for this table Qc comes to 5.24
